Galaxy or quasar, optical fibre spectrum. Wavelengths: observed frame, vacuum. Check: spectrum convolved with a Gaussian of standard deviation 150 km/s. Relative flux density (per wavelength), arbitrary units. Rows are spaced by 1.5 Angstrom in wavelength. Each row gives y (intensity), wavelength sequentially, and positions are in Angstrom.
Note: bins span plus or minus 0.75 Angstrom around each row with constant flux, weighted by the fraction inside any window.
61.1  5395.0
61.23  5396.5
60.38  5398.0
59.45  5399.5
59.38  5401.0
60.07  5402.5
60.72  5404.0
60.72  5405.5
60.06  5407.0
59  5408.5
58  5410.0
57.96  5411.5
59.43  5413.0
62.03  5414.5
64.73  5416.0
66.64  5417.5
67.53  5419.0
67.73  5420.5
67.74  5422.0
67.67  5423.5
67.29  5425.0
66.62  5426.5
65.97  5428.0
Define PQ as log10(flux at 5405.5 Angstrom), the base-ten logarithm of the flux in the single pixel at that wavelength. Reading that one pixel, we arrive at 1.783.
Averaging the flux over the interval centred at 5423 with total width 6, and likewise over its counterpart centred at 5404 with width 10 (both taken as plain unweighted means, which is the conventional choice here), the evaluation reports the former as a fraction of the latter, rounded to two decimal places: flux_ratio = 1.13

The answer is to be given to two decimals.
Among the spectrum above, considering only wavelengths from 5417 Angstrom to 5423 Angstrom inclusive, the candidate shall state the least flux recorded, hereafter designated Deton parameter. 66.64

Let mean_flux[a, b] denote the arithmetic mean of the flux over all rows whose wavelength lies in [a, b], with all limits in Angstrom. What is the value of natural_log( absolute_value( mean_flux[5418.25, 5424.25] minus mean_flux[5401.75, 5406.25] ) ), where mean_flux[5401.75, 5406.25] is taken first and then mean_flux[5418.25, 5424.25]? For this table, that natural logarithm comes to 2.0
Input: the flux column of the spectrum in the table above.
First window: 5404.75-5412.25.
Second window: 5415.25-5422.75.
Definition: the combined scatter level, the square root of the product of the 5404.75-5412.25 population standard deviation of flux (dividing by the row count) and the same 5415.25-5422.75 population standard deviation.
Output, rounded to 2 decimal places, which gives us 1.12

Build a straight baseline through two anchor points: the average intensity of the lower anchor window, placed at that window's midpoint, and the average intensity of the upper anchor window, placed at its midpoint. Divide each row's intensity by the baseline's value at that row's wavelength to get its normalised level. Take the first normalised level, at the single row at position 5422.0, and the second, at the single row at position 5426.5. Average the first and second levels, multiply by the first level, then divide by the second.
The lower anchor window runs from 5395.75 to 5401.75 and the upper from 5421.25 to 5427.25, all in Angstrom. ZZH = 1.03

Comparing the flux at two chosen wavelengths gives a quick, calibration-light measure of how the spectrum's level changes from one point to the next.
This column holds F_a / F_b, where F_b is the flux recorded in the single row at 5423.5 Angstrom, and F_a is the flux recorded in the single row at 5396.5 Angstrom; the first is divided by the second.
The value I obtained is 0.90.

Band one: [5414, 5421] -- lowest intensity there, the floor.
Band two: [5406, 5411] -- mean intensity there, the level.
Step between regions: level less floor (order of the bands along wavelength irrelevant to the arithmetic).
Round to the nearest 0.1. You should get -3.0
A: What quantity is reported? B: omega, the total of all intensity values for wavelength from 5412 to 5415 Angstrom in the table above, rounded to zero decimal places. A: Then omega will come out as 121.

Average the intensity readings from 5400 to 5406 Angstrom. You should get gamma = 60.2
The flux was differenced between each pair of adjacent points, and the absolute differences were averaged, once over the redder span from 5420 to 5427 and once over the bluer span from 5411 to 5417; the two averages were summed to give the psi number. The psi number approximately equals 2.5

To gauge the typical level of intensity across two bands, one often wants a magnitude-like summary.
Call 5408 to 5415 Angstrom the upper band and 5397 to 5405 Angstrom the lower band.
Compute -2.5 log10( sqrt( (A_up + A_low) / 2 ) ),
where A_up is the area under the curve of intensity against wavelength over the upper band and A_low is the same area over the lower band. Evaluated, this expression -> -3.313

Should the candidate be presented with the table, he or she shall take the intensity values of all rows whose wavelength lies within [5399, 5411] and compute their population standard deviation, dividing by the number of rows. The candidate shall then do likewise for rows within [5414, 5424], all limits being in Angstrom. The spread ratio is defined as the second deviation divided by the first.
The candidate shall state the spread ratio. 2.3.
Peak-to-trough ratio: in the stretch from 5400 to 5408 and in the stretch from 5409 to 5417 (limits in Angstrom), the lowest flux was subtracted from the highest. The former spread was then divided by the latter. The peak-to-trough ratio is 0.20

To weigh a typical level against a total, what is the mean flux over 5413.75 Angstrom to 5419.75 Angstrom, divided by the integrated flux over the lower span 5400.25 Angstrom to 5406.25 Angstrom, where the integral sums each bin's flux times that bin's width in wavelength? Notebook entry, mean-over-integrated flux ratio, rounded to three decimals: 0.181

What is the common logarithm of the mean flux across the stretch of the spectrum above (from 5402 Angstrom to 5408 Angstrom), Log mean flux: 1.781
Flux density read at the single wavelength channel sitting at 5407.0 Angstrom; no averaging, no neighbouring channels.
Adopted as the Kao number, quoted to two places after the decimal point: 60.06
